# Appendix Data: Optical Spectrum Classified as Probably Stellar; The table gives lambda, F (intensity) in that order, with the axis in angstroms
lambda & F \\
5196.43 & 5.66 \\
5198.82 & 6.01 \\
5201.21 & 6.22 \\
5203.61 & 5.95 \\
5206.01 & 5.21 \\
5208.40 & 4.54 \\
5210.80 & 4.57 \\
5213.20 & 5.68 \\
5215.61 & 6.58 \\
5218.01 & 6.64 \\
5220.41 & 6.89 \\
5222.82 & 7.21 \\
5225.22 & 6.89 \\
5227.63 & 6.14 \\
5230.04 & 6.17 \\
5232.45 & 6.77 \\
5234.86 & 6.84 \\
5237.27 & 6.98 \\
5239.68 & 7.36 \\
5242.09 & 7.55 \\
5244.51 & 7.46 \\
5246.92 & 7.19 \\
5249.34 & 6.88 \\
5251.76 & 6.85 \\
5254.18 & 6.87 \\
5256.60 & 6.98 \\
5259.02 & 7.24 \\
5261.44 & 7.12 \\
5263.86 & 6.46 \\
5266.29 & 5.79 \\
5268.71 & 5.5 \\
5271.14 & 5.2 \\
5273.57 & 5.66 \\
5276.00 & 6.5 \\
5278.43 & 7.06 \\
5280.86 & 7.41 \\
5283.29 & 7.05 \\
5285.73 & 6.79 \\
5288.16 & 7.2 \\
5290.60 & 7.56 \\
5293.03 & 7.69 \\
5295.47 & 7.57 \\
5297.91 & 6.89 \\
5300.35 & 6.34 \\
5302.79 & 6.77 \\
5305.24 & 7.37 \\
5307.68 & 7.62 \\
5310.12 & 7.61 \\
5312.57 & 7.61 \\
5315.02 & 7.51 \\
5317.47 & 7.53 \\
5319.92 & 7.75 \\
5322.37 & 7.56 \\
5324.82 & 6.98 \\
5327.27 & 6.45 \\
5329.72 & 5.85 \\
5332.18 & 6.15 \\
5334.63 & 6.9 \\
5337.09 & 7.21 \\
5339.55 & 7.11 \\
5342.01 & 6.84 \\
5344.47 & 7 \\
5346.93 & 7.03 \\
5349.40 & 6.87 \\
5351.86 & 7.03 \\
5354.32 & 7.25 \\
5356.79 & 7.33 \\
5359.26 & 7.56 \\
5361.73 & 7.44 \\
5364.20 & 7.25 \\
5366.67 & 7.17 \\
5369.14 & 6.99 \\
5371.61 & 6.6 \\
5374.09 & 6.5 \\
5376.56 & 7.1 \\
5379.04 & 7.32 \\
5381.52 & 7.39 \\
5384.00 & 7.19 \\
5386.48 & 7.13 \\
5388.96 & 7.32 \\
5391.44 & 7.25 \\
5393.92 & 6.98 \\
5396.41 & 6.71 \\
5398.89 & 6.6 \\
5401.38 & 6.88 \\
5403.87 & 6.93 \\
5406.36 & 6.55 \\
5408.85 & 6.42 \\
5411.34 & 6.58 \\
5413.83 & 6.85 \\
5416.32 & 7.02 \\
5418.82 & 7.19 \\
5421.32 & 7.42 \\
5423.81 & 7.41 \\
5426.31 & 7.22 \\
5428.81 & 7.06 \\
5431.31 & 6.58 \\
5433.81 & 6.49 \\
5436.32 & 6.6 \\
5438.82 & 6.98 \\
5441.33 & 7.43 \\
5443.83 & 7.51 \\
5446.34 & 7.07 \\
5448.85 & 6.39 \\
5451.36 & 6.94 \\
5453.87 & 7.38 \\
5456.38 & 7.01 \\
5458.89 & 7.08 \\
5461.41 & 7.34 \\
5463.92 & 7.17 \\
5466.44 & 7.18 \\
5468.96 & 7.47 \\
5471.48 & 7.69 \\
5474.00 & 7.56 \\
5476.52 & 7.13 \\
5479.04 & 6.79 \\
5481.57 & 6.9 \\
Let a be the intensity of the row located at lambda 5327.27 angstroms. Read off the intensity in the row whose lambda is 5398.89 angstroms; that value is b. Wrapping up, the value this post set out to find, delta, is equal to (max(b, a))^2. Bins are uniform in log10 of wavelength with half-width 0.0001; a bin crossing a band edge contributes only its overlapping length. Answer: 43.6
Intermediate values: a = 6.45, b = 6.6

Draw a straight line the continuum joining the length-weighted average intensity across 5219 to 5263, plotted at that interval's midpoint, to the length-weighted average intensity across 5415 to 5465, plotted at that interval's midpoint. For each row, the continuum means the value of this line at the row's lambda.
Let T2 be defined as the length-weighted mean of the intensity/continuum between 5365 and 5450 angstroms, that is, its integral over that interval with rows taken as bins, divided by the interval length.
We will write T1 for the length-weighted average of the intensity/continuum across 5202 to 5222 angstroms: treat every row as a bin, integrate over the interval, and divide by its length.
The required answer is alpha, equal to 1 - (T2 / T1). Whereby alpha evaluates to -0.19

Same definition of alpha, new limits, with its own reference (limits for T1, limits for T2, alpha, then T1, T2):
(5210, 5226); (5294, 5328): -0.13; 0.92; 1.039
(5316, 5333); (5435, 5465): -0.01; 0.99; 1.001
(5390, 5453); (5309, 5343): -0.03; 0.98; 1.010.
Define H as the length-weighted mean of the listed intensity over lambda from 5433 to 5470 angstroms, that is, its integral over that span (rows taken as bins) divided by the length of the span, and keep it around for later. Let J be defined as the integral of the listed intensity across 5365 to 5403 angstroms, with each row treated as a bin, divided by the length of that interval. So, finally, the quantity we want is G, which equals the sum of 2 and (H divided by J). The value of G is 3.01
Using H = 7.07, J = 7.01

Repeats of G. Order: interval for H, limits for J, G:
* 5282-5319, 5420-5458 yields 3.03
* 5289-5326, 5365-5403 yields 3.05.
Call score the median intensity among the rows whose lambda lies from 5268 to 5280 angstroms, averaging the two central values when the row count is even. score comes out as 5.66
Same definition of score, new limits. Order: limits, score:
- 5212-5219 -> 6.58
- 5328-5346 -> 6.90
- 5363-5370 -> 7.17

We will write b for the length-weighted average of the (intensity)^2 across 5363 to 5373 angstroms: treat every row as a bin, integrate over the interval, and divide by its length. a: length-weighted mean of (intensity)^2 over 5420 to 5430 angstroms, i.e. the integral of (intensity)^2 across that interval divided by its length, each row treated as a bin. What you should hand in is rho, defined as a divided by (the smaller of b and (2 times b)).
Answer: 1.08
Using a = 53.0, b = 49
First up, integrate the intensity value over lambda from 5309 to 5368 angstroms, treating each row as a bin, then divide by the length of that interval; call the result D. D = 7.12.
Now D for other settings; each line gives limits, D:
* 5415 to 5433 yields 7.11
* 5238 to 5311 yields 6.92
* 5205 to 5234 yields 6.12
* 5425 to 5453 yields 6.94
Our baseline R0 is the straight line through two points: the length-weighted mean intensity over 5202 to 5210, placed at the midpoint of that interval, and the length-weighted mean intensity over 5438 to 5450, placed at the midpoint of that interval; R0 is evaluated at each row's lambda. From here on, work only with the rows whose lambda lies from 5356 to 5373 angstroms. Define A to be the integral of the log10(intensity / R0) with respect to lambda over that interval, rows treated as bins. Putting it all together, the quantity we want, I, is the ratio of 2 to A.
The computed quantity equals 2.6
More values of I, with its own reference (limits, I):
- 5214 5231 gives 1.3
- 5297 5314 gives 1.5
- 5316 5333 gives 2.4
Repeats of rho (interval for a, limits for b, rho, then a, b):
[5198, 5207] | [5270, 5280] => 0.89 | 34.4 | 38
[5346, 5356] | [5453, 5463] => 0.96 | 49.8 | 52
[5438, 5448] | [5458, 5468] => 1.01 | 52.3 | 52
